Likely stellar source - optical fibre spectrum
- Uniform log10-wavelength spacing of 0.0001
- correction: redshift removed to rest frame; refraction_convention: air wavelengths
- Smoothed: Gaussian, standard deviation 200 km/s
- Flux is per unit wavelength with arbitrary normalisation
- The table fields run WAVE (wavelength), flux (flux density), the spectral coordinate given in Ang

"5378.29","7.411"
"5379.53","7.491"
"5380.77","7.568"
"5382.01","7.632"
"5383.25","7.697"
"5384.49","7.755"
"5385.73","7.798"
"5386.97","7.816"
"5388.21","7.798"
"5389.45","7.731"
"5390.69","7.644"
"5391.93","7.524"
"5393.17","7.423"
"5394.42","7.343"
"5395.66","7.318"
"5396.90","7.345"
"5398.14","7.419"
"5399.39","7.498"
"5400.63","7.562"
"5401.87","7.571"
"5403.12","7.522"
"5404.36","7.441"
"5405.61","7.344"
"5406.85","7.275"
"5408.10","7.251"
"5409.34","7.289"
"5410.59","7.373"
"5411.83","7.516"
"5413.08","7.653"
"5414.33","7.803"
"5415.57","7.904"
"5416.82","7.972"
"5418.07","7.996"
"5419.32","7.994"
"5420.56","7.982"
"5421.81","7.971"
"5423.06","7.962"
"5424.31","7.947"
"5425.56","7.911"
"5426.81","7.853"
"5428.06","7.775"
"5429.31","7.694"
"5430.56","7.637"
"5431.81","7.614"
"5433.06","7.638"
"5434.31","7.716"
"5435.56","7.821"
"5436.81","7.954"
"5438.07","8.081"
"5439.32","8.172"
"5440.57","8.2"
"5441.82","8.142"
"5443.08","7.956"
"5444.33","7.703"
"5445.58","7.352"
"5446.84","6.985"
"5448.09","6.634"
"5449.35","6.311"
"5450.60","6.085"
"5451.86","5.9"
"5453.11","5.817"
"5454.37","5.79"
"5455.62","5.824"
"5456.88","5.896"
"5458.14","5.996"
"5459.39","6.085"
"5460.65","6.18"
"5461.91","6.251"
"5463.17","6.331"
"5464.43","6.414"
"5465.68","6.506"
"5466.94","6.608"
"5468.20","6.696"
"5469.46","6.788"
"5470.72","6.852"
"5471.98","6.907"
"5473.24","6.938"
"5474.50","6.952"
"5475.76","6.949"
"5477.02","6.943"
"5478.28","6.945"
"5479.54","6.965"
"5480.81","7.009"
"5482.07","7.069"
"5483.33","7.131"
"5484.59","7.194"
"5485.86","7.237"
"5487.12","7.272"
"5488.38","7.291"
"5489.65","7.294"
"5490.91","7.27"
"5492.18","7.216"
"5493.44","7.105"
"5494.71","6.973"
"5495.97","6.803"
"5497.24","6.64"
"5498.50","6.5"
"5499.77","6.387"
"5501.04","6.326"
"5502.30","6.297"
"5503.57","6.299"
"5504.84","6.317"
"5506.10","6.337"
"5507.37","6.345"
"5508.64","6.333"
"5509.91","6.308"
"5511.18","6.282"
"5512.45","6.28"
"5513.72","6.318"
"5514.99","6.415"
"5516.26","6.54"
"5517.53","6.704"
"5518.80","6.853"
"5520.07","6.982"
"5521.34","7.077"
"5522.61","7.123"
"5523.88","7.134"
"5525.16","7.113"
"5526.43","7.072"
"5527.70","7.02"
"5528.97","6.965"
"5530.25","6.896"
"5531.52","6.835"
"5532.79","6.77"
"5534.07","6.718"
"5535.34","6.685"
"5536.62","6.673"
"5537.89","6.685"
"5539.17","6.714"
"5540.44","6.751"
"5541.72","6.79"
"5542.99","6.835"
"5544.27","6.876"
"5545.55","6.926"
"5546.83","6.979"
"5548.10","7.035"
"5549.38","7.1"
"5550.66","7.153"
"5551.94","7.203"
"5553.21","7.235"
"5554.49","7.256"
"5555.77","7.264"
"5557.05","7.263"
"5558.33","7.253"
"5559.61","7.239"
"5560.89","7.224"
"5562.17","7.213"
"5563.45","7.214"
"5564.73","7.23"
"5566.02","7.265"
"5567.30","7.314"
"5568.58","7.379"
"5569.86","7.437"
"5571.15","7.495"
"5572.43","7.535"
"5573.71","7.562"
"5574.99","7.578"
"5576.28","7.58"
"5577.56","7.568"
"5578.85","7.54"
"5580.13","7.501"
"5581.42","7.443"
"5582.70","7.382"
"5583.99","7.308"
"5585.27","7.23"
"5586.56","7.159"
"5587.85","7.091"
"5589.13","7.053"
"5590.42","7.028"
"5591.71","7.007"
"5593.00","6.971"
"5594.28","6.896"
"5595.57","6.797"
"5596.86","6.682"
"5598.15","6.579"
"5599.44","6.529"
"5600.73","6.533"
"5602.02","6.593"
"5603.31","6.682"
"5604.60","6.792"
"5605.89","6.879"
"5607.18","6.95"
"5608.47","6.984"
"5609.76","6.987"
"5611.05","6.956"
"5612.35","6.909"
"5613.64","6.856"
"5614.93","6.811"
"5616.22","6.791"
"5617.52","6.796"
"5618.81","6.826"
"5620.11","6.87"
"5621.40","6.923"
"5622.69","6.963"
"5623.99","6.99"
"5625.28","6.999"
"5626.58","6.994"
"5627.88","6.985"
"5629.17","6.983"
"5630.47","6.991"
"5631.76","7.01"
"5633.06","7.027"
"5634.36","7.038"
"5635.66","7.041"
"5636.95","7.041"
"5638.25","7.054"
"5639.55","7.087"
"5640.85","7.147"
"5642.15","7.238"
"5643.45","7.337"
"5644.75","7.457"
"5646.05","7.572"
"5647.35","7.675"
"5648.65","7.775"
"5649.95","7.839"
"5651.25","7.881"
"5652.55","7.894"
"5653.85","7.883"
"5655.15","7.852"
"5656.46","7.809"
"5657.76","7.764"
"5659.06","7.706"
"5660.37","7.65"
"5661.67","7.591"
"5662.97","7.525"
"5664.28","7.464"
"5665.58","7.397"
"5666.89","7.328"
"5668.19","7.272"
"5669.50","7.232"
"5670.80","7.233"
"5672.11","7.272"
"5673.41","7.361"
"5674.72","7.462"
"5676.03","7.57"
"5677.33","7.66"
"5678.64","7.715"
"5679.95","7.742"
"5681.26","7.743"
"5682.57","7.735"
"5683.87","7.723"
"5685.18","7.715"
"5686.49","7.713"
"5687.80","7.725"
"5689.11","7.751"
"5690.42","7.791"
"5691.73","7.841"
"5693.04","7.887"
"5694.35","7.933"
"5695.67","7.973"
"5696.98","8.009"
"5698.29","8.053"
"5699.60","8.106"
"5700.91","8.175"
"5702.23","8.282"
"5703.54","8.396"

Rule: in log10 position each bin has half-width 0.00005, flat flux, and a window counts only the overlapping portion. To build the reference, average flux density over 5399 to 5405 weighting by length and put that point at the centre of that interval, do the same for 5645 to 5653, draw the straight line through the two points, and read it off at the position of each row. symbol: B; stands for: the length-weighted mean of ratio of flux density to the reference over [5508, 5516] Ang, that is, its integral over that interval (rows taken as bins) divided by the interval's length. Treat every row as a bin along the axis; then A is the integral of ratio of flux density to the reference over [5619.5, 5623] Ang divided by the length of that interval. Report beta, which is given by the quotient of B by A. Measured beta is 0.93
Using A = 0.90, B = 0.83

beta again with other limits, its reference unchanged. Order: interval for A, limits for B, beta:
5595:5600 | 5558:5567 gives 1.09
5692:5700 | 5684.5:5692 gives 0.97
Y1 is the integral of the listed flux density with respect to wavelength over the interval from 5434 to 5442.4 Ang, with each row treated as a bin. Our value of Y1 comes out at 67.4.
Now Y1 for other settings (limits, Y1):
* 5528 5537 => 61.2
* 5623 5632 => 62.9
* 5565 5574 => 66.7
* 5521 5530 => 63.6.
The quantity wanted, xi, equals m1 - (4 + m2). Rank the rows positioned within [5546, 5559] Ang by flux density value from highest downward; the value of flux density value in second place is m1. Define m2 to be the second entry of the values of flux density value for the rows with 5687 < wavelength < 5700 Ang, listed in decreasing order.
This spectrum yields -4.79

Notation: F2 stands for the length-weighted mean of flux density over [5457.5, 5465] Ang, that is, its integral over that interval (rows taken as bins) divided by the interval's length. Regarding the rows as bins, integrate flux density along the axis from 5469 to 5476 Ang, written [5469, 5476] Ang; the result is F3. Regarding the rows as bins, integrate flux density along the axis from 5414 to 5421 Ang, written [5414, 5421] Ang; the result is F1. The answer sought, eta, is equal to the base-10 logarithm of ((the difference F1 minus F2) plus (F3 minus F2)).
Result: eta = 1.96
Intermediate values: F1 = 55.7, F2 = 6.2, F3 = 48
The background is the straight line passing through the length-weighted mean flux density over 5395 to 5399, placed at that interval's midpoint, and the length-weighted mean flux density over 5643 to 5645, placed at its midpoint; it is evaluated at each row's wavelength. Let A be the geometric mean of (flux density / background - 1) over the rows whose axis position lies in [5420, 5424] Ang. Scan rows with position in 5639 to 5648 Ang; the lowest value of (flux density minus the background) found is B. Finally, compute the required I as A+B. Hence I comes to -0.22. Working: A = 0.08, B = -0.30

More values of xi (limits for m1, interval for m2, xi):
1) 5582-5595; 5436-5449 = -4.86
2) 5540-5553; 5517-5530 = -3.97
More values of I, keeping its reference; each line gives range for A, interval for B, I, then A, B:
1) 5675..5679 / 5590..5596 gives -0.56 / 0.03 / -0.59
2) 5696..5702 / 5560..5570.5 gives -0.08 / 0.09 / -0.17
